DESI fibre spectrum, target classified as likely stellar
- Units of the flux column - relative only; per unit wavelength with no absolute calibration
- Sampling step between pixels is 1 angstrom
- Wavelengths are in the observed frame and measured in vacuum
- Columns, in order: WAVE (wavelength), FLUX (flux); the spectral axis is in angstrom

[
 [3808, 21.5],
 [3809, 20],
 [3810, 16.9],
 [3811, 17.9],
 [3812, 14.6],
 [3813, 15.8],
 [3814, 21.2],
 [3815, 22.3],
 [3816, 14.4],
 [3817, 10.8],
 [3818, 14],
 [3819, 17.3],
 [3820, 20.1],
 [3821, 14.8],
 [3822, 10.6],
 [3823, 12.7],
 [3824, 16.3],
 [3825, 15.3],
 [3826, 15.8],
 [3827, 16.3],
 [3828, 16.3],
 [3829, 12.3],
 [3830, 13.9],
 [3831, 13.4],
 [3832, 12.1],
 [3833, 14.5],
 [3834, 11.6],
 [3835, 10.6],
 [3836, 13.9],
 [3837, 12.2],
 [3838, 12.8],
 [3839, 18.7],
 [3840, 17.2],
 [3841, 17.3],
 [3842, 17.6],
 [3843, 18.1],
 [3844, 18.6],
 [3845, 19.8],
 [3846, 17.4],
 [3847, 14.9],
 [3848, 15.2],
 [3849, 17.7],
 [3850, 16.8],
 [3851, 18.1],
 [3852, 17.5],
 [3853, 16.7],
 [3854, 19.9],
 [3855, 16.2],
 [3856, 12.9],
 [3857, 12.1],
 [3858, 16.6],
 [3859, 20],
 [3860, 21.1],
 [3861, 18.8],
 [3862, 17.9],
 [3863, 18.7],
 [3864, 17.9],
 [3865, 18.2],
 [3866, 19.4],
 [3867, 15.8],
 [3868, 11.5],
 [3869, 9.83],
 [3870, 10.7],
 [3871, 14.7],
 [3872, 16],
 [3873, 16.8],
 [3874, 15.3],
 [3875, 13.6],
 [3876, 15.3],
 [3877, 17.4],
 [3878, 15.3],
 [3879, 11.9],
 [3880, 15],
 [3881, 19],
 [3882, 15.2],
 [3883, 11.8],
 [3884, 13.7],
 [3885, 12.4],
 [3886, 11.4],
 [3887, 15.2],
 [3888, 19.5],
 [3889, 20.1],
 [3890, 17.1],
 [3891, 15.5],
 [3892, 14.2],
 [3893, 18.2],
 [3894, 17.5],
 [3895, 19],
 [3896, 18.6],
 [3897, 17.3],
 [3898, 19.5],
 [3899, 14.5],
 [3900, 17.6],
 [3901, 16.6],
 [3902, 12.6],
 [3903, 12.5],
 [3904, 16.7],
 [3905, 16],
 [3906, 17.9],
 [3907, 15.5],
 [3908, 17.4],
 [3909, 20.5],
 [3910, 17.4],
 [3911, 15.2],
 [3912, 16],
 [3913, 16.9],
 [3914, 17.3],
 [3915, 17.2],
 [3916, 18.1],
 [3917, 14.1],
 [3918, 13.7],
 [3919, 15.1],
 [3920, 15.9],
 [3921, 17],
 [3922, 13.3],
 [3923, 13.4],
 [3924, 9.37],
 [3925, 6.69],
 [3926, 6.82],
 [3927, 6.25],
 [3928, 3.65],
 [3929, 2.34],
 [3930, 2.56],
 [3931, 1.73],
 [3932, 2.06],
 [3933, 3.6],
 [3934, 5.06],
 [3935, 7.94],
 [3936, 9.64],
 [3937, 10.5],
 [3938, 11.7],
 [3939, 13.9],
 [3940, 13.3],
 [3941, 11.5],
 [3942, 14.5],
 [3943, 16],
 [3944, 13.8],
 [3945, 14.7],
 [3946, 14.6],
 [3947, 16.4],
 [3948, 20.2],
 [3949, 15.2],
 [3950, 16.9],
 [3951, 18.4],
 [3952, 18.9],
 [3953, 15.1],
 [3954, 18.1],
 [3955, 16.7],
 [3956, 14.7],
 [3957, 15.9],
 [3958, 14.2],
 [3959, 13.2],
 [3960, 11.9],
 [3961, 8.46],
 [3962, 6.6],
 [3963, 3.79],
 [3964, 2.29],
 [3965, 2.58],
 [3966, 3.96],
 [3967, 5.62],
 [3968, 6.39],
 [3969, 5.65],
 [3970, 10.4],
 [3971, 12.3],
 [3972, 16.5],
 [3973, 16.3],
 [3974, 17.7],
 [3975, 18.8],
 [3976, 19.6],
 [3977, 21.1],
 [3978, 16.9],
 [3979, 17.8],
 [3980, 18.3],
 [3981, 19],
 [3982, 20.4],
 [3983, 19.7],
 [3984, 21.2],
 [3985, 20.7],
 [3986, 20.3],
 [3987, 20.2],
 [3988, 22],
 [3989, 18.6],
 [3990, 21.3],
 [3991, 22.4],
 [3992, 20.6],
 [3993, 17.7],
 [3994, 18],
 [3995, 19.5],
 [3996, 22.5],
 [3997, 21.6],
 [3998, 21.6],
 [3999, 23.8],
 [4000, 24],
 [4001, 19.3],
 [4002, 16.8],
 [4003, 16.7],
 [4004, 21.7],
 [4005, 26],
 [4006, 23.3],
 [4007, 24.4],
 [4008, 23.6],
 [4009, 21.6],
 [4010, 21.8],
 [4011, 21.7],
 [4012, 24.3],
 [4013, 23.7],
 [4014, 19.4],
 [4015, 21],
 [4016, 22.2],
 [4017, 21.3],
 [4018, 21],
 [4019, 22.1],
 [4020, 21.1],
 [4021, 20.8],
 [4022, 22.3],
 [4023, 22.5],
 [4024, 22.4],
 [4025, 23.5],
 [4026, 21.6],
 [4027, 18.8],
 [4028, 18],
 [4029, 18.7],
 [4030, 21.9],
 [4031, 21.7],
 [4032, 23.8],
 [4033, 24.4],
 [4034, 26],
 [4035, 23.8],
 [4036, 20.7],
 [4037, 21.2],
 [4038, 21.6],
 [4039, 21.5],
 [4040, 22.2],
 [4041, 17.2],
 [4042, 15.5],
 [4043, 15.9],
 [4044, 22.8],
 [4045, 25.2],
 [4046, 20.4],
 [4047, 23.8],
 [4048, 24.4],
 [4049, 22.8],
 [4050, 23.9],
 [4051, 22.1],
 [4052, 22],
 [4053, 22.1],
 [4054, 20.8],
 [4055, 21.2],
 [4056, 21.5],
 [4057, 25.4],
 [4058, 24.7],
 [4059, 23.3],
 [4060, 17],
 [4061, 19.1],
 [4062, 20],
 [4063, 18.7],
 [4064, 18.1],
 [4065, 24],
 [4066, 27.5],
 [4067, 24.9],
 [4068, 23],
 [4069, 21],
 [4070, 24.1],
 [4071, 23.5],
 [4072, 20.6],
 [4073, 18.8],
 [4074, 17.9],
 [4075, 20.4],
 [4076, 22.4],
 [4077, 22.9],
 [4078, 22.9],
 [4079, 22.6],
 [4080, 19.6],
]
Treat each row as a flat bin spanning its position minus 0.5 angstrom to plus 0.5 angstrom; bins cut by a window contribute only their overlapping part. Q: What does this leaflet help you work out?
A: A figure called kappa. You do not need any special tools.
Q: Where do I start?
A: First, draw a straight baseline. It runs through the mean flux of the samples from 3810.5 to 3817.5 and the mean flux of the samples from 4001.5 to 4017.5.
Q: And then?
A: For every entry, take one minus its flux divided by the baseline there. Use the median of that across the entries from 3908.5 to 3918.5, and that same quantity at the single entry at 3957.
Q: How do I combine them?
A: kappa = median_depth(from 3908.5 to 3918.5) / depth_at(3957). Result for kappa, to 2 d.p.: 0.53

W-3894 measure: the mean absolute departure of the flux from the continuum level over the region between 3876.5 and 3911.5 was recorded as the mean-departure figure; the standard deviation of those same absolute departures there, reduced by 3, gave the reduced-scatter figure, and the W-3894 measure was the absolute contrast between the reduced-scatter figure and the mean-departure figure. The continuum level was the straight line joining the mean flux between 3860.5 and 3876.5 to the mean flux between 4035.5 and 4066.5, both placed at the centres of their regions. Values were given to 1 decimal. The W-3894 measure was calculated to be 3.6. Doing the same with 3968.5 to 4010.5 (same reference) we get 3.1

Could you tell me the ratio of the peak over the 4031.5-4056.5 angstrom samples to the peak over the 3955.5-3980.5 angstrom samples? 1.23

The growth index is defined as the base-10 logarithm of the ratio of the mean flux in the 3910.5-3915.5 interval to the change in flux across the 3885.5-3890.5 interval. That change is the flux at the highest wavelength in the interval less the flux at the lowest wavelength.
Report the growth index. 0.46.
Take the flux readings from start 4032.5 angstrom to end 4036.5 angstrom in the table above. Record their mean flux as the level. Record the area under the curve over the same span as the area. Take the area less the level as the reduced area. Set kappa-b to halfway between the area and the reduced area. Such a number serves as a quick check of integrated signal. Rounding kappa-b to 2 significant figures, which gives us 83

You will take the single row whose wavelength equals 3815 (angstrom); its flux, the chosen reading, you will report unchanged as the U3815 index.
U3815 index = 22.3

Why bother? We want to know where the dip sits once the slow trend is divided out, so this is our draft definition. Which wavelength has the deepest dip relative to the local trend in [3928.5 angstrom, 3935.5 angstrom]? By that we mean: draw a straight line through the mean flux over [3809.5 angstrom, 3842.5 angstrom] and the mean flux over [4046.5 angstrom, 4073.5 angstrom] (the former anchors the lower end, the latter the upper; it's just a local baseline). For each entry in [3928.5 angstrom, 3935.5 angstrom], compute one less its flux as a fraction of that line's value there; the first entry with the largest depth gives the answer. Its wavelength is 3931 angstrom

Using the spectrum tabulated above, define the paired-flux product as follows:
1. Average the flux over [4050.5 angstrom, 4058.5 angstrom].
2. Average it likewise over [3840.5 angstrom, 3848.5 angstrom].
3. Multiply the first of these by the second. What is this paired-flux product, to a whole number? 390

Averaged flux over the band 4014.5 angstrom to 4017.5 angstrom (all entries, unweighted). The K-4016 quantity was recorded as 21.5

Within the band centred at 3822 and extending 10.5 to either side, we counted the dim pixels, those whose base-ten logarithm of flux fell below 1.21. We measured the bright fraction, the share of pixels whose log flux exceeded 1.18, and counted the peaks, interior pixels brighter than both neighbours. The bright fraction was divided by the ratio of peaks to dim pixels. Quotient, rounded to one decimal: 1.7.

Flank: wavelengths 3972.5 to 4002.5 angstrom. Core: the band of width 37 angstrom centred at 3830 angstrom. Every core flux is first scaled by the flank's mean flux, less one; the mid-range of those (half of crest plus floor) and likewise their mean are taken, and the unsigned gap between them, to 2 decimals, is 0.05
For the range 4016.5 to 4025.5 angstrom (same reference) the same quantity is 0.01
